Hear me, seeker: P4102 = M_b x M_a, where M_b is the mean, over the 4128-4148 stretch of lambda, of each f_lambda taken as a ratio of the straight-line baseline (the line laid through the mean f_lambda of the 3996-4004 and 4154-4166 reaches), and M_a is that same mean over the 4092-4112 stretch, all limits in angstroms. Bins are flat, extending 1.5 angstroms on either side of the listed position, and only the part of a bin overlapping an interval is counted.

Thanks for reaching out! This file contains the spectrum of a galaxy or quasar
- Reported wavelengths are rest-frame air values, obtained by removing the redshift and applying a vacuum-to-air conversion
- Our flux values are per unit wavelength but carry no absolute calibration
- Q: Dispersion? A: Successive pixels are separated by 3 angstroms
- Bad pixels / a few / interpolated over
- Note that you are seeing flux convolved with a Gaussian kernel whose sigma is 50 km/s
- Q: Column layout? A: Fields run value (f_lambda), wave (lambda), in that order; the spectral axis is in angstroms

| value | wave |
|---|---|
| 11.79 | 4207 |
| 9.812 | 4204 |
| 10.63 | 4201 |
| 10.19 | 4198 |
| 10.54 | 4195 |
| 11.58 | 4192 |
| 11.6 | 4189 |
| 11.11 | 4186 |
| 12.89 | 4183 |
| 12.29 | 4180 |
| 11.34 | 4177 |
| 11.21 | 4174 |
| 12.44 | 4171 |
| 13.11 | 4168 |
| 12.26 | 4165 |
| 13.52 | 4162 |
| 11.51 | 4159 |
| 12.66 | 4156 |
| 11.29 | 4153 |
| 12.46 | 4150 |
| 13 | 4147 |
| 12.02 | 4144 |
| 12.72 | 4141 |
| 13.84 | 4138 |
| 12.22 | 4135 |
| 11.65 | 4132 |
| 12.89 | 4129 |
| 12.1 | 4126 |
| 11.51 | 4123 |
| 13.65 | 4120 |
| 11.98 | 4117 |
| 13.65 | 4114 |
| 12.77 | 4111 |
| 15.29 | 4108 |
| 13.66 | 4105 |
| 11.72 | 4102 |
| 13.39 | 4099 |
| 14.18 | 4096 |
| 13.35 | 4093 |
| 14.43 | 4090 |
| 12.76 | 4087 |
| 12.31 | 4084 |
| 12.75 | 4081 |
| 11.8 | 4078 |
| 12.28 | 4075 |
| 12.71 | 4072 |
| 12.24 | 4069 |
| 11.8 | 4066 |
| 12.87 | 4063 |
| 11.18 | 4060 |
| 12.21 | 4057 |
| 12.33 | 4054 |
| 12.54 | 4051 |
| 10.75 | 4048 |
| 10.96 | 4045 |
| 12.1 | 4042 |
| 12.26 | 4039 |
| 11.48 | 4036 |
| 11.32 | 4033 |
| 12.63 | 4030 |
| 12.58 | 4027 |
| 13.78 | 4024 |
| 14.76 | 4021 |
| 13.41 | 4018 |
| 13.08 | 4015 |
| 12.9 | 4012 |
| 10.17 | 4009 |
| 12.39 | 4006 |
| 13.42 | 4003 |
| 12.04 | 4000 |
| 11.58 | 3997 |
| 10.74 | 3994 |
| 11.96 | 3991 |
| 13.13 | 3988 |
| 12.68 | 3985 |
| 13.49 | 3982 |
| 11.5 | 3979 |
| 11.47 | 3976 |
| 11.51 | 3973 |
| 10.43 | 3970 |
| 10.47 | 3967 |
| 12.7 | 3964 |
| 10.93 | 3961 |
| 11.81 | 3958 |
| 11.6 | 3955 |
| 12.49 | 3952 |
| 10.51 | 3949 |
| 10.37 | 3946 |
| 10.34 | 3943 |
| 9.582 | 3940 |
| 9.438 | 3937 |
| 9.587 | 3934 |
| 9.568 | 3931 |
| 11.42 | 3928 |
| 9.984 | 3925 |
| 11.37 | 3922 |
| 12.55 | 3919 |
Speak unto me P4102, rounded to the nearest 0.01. 1.10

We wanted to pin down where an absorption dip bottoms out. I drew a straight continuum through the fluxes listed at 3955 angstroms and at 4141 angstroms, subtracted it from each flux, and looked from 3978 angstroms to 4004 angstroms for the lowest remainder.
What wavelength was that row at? 3994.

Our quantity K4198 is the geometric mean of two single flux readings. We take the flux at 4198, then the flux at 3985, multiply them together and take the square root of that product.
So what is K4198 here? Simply 11.4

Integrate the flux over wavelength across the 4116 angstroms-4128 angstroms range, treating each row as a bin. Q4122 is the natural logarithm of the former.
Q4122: 5.00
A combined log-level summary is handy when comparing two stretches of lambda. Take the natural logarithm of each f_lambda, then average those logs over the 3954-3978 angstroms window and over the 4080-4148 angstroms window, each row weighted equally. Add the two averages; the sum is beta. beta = 4.987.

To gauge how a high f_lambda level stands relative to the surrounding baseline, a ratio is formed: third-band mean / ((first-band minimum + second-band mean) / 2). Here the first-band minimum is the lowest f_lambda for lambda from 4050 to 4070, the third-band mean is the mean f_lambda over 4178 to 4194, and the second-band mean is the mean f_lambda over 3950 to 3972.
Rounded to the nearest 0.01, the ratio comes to 1.05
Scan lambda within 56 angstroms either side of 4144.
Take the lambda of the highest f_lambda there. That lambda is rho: 4108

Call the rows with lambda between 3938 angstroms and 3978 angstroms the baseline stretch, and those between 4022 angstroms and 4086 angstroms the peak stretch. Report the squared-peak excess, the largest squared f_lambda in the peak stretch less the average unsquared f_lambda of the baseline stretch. 179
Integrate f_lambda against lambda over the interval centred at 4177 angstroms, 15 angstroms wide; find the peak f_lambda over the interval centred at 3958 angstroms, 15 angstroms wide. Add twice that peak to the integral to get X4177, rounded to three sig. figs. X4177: 206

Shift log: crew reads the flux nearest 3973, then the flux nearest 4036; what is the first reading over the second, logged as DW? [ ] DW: 1.00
